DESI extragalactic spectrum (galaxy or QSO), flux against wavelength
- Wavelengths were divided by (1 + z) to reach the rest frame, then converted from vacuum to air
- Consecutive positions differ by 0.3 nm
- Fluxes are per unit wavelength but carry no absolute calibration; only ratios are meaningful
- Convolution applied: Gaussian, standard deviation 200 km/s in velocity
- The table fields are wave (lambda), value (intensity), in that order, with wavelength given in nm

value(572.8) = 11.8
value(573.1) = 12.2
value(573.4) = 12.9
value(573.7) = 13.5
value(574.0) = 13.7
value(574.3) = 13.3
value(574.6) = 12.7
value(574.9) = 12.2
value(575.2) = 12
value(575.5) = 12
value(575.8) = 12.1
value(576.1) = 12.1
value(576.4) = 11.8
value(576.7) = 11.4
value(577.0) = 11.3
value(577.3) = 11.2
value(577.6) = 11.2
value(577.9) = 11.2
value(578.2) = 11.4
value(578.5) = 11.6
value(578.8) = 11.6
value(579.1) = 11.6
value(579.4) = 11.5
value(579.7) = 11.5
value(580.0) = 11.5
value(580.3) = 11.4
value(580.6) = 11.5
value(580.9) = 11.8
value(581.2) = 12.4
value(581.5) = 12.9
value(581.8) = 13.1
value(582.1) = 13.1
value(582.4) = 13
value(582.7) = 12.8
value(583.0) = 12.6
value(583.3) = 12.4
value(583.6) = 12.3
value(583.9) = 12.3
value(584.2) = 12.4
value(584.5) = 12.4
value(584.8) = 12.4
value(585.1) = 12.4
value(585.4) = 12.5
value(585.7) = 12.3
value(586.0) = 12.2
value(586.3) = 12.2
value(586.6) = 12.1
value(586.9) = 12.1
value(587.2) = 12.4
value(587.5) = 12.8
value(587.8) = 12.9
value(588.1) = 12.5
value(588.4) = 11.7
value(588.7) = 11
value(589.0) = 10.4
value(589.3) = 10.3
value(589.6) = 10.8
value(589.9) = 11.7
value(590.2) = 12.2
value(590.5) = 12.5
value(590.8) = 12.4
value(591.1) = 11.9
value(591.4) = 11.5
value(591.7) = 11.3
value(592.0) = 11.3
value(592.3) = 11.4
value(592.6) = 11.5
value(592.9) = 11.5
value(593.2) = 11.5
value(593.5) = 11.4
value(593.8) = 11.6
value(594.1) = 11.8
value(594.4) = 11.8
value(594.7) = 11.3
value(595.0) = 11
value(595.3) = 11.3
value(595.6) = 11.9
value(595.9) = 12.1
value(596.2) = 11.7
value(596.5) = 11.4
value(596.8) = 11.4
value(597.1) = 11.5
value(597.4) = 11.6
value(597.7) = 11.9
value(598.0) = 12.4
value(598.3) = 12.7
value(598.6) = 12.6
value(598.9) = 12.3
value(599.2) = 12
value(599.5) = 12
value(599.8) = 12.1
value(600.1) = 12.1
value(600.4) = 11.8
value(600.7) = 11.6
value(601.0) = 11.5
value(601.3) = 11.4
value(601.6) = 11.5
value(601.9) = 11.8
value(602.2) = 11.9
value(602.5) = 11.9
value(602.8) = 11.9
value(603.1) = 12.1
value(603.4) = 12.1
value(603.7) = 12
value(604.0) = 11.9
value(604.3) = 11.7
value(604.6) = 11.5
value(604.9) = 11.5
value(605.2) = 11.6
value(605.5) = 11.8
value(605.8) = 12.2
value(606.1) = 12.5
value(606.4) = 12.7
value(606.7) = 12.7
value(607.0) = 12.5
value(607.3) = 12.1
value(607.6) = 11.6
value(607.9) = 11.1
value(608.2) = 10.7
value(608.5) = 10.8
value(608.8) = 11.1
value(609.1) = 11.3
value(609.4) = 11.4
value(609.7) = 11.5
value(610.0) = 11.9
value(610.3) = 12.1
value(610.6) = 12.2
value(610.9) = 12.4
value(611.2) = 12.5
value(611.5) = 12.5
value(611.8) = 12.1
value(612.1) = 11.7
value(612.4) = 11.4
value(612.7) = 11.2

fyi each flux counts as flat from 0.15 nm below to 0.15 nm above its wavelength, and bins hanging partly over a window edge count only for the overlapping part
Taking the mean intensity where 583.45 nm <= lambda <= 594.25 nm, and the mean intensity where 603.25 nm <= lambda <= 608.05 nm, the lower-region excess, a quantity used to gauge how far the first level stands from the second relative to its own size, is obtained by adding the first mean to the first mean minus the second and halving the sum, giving 5.90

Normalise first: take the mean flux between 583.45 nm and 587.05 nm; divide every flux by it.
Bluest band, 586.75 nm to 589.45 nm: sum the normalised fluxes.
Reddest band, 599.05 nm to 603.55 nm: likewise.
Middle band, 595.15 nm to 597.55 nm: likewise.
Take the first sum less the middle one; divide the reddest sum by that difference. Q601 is 13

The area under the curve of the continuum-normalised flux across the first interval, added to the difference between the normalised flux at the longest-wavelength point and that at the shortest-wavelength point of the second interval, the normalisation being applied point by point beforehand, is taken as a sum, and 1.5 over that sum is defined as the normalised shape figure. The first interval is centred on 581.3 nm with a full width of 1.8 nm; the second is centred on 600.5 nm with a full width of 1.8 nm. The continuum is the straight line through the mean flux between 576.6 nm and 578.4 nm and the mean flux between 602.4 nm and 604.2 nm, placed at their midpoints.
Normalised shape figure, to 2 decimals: 0.79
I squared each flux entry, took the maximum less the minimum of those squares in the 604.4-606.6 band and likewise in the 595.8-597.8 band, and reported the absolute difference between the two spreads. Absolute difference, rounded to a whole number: 13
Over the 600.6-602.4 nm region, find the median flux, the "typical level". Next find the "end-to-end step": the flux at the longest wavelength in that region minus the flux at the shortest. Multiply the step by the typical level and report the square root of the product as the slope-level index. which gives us 1.9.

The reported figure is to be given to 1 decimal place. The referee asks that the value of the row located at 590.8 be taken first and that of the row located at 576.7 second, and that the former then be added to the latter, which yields 23.8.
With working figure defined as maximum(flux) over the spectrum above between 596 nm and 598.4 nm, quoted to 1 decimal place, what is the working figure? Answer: 12.7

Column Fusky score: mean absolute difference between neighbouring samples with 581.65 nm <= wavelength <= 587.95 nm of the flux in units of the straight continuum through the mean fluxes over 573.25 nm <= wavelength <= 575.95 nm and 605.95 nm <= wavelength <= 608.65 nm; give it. 0.0090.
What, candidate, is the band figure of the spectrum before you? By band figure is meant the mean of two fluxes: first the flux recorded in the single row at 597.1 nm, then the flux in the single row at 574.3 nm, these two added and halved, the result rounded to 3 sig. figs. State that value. 12.4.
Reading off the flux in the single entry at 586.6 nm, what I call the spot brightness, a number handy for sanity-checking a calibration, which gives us 12.1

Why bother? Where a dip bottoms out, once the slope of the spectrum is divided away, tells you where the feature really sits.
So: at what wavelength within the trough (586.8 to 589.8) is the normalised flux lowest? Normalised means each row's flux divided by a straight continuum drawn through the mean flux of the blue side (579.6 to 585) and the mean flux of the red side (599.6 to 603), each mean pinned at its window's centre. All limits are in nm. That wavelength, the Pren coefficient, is 589.3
